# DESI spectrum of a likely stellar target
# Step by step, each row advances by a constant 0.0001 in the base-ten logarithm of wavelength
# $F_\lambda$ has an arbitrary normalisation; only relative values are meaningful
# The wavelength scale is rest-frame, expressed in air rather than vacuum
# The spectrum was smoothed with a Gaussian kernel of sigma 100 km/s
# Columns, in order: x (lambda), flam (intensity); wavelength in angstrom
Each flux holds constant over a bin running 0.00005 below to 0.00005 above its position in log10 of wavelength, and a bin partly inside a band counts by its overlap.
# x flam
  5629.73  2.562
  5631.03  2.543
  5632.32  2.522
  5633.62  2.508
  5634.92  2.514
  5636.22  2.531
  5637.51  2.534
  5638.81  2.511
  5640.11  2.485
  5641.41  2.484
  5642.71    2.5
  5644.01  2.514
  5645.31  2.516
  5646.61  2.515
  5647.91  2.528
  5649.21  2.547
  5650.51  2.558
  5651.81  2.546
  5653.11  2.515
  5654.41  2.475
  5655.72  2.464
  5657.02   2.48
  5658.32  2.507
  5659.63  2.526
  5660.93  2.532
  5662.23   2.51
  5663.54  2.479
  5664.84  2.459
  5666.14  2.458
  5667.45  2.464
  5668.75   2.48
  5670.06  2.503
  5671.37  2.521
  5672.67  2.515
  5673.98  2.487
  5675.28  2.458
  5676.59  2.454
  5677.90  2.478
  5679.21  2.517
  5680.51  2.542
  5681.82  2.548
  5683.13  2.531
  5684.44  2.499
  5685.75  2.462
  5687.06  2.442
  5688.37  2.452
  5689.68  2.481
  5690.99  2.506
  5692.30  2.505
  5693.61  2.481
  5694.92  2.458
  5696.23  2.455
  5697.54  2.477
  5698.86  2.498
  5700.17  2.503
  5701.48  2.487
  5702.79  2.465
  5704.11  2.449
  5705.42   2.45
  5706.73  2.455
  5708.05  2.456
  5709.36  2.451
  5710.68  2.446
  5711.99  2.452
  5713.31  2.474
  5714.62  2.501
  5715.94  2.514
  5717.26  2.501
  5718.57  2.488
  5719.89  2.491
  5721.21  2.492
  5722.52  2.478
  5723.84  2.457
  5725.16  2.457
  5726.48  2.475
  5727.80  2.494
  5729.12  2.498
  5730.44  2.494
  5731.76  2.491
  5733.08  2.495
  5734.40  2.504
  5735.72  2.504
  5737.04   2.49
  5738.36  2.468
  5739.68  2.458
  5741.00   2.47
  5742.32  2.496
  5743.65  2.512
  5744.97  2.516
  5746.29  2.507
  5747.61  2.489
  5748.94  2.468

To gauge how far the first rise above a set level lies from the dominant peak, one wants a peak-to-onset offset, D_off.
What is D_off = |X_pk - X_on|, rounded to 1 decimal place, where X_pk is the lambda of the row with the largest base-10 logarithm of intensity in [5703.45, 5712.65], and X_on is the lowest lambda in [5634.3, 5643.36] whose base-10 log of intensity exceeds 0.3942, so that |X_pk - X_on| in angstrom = 73.1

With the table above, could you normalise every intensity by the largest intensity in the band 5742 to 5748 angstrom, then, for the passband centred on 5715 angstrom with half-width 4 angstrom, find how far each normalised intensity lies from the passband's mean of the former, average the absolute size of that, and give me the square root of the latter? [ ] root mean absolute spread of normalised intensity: 0.082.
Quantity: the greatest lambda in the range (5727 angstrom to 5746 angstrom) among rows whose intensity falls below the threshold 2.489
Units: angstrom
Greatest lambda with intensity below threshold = 5741.00 angstrom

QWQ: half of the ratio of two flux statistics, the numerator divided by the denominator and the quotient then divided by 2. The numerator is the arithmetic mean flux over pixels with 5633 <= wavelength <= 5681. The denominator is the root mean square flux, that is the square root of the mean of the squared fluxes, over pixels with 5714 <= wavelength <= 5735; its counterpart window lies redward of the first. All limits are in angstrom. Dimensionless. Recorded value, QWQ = 0.503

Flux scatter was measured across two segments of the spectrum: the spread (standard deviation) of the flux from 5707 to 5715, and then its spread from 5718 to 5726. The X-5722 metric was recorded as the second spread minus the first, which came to -0.004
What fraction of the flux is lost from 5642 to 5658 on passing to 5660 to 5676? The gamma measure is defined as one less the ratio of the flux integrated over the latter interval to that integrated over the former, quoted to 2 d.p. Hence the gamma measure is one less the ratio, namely 0.01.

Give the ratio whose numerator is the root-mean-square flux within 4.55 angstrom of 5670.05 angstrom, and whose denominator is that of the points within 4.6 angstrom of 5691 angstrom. 1.01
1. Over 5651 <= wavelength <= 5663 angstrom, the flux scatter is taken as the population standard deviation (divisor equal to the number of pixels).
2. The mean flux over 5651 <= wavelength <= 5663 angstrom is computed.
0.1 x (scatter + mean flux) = 0.253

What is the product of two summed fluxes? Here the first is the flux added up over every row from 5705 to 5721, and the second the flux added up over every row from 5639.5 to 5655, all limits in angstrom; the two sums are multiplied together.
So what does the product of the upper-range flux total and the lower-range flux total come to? 896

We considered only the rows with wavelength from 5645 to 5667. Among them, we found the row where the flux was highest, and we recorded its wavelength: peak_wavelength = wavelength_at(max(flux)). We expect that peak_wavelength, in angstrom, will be 5650.51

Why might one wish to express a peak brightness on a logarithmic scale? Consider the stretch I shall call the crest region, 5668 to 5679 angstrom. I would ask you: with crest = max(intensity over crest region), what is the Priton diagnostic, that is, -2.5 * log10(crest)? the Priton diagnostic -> -1.00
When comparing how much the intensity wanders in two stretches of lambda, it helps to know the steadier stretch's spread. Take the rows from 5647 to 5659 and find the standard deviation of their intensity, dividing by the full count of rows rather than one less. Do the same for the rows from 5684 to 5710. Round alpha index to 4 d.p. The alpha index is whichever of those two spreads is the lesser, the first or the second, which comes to 0.0212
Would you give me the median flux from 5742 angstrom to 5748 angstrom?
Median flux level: 2.51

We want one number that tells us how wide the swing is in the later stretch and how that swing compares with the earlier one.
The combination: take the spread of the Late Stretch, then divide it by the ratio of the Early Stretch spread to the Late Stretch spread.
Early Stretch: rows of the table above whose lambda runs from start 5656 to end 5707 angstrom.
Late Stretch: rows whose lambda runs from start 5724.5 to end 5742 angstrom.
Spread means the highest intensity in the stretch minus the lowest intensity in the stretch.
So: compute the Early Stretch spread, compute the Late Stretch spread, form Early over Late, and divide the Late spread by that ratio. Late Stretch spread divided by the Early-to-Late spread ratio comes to 0.021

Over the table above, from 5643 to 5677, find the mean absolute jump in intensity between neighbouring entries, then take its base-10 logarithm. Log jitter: -1.78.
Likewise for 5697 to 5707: -1.91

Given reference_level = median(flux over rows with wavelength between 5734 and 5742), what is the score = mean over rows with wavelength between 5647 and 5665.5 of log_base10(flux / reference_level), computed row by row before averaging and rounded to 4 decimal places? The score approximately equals 0.0050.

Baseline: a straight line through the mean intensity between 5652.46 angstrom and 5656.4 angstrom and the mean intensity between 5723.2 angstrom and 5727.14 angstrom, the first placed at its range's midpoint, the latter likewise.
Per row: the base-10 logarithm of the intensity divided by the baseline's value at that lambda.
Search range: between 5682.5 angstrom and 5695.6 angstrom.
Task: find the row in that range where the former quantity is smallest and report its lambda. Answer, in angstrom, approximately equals 5687.06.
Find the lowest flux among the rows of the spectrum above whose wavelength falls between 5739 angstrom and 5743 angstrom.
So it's 2.458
